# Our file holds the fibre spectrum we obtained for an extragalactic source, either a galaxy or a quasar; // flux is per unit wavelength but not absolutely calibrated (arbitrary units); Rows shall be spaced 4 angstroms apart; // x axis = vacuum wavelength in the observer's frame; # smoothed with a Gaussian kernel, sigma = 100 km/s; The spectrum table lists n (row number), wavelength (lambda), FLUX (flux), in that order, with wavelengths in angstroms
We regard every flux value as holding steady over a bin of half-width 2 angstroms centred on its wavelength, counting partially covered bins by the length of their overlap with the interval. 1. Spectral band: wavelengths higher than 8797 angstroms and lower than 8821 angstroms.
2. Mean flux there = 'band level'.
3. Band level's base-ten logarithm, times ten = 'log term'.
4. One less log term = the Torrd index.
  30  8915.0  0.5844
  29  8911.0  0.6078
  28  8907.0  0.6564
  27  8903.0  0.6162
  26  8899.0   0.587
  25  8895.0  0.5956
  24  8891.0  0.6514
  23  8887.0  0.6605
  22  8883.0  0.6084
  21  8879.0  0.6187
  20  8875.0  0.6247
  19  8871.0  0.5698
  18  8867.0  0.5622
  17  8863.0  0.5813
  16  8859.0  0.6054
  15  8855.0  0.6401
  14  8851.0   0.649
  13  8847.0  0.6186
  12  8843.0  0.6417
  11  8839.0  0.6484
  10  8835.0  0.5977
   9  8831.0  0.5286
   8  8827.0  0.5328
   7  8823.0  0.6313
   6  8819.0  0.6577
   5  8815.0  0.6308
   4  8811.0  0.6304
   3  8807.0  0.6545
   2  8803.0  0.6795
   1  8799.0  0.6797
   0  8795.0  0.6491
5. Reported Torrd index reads 2.83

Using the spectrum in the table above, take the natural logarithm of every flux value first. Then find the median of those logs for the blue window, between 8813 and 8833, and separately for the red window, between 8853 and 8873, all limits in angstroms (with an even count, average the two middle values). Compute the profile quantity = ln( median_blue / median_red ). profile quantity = -0.16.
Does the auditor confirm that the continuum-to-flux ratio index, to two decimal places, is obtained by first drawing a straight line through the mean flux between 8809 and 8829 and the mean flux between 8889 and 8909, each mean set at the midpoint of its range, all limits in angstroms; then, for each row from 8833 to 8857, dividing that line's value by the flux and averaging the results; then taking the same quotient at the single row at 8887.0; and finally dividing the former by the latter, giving 1.04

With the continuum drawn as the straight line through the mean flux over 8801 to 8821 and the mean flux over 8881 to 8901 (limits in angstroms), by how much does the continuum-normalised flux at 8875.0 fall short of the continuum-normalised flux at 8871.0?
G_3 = -0.09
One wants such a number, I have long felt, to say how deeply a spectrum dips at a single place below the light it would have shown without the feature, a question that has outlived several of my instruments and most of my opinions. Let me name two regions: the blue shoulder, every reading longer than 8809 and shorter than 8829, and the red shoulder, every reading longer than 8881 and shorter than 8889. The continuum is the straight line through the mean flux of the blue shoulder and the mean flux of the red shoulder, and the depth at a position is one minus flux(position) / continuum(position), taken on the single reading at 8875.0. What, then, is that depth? 0.01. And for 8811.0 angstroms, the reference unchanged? -0.03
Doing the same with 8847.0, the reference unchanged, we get 0.01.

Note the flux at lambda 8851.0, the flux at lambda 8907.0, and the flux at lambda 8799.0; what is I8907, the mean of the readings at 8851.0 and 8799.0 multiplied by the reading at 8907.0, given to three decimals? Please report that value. 0.436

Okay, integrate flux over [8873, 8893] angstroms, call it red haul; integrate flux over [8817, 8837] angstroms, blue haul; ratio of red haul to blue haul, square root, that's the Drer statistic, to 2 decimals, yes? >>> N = 1.04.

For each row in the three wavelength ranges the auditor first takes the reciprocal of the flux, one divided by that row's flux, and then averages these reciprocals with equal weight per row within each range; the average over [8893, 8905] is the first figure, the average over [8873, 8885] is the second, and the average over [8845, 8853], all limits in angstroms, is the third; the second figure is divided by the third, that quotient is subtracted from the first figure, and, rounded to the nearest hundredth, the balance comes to 0.64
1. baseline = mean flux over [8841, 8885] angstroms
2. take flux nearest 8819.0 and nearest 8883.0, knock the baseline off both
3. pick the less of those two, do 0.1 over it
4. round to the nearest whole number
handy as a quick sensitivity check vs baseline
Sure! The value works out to -40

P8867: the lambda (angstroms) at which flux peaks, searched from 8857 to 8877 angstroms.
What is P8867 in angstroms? 8875.0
